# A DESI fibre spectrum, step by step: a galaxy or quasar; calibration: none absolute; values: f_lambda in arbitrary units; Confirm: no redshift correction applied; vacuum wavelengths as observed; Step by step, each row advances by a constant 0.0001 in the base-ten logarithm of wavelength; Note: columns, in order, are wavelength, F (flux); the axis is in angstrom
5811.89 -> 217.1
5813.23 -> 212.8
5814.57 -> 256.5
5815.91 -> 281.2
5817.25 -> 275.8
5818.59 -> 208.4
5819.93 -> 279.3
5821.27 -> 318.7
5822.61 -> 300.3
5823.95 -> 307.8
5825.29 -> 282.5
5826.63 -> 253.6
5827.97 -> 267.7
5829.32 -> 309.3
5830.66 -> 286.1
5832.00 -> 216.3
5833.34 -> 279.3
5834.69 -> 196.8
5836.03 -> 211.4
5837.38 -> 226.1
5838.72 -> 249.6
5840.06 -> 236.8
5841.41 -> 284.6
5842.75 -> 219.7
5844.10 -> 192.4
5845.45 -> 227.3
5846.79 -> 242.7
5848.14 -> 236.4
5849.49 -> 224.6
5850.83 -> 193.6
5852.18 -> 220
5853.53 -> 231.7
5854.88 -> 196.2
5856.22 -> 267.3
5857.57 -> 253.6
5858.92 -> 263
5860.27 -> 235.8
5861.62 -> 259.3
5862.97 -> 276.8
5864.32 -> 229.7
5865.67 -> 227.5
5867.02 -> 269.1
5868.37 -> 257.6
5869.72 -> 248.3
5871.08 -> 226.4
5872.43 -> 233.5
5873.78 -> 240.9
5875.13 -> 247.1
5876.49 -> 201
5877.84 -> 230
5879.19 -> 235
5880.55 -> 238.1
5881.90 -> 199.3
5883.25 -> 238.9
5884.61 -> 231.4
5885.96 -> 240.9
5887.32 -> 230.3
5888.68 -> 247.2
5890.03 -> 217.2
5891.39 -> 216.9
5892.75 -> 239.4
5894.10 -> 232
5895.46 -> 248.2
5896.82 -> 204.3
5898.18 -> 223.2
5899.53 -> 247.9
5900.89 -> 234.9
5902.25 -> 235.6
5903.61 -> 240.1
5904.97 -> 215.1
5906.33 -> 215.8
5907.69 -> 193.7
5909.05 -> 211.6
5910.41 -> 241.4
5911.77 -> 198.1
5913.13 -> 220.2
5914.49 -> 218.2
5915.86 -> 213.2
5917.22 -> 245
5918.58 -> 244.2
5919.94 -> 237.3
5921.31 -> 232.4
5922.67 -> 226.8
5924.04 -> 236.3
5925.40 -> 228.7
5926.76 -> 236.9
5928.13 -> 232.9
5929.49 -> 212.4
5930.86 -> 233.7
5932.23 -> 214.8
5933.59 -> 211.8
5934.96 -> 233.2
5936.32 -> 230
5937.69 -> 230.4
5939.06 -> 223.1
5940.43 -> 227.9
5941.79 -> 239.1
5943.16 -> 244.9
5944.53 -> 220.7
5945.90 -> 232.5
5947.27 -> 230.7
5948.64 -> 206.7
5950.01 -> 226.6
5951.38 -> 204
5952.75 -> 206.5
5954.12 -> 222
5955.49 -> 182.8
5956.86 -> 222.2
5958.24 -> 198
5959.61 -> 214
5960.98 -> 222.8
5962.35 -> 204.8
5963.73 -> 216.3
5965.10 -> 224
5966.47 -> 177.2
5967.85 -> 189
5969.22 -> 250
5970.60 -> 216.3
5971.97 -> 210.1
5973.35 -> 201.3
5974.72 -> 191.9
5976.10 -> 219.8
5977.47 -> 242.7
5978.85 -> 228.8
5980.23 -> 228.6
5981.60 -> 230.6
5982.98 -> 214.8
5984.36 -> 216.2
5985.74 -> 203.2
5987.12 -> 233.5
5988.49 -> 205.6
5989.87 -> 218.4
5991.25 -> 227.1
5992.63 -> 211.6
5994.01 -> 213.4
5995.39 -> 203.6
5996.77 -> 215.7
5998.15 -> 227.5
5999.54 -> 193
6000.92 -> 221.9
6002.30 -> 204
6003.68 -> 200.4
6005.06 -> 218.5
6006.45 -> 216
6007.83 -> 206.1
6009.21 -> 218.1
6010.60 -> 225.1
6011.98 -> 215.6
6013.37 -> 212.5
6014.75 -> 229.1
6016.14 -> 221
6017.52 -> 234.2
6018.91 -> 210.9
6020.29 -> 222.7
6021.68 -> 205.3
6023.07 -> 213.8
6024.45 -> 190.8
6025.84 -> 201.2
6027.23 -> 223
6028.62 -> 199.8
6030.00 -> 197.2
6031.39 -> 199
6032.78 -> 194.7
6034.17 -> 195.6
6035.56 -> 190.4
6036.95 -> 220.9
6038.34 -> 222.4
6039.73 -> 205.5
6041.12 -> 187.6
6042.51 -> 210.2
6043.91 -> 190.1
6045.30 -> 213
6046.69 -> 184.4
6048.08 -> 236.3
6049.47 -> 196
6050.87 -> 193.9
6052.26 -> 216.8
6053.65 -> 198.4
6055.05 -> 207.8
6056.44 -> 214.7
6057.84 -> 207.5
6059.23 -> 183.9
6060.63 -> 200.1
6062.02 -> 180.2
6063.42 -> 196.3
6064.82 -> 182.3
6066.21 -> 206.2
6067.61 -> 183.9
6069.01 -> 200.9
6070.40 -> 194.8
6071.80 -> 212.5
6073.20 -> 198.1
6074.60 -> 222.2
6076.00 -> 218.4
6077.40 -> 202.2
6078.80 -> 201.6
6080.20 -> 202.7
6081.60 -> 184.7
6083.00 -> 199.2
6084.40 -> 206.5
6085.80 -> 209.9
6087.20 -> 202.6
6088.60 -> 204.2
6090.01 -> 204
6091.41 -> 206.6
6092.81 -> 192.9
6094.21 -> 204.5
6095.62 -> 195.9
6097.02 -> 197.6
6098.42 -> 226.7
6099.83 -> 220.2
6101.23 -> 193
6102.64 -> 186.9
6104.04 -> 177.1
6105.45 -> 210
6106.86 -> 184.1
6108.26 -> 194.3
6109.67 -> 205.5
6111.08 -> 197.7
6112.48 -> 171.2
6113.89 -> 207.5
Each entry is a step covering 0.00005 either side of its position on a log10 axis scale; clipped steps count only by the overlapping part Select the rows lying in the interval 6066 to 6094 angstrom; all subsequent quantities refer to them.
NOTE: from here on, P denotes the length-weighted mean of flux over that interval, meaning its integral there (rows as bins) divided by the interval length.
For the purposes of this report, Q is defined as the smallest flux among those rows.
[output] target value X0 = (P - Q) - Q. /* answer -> -165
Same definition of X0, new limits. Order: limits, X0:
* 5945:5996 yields -140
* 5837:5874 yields -146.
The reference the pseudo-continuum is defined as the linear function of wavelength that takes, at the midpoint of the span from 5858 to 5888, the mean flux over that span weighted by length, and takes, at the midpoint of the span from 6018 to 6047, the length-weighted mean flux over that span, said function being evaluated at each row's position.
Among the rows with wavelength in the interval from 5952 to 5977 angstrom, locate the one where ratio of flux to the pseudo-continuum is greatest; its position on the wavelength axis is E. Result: 5969.22 angstrom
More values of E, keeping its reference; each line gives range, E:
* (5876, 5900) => 5899.53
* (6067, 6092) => 6074.60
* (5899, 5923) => 5917.22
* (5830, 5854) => 5841.41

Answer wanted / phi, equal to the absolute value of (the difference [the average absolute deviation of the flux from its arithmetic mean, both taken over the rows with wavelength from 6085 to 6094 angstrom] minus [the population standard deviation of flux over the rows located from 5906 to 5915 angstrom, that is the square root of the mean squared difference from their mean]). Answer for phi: 10.8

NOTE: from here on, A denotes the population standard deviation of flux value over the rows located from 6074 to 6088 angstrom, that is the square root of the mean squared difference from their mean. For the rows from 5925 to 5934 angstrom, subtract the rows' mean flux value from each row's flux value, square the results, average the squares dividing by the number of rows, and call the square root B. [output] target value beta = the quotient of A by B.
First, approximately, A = 10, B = 10.2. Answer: 0.97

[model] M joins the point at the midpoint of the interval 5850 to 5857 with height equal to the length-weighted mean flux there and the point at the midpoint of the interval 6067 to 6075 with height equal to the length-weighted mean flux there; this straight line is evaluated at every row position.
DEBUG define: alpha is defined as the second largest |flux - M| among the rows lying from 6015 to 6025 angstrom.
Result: 16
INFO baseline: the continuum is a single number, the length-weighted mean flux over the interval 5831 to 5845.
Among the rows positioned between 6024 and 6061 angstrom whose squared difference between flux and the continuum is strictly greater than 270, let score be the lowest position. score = 6024.45 angstrom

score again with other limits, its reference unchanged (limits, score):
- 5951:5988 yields 5951.38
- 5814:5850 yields 5814.57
